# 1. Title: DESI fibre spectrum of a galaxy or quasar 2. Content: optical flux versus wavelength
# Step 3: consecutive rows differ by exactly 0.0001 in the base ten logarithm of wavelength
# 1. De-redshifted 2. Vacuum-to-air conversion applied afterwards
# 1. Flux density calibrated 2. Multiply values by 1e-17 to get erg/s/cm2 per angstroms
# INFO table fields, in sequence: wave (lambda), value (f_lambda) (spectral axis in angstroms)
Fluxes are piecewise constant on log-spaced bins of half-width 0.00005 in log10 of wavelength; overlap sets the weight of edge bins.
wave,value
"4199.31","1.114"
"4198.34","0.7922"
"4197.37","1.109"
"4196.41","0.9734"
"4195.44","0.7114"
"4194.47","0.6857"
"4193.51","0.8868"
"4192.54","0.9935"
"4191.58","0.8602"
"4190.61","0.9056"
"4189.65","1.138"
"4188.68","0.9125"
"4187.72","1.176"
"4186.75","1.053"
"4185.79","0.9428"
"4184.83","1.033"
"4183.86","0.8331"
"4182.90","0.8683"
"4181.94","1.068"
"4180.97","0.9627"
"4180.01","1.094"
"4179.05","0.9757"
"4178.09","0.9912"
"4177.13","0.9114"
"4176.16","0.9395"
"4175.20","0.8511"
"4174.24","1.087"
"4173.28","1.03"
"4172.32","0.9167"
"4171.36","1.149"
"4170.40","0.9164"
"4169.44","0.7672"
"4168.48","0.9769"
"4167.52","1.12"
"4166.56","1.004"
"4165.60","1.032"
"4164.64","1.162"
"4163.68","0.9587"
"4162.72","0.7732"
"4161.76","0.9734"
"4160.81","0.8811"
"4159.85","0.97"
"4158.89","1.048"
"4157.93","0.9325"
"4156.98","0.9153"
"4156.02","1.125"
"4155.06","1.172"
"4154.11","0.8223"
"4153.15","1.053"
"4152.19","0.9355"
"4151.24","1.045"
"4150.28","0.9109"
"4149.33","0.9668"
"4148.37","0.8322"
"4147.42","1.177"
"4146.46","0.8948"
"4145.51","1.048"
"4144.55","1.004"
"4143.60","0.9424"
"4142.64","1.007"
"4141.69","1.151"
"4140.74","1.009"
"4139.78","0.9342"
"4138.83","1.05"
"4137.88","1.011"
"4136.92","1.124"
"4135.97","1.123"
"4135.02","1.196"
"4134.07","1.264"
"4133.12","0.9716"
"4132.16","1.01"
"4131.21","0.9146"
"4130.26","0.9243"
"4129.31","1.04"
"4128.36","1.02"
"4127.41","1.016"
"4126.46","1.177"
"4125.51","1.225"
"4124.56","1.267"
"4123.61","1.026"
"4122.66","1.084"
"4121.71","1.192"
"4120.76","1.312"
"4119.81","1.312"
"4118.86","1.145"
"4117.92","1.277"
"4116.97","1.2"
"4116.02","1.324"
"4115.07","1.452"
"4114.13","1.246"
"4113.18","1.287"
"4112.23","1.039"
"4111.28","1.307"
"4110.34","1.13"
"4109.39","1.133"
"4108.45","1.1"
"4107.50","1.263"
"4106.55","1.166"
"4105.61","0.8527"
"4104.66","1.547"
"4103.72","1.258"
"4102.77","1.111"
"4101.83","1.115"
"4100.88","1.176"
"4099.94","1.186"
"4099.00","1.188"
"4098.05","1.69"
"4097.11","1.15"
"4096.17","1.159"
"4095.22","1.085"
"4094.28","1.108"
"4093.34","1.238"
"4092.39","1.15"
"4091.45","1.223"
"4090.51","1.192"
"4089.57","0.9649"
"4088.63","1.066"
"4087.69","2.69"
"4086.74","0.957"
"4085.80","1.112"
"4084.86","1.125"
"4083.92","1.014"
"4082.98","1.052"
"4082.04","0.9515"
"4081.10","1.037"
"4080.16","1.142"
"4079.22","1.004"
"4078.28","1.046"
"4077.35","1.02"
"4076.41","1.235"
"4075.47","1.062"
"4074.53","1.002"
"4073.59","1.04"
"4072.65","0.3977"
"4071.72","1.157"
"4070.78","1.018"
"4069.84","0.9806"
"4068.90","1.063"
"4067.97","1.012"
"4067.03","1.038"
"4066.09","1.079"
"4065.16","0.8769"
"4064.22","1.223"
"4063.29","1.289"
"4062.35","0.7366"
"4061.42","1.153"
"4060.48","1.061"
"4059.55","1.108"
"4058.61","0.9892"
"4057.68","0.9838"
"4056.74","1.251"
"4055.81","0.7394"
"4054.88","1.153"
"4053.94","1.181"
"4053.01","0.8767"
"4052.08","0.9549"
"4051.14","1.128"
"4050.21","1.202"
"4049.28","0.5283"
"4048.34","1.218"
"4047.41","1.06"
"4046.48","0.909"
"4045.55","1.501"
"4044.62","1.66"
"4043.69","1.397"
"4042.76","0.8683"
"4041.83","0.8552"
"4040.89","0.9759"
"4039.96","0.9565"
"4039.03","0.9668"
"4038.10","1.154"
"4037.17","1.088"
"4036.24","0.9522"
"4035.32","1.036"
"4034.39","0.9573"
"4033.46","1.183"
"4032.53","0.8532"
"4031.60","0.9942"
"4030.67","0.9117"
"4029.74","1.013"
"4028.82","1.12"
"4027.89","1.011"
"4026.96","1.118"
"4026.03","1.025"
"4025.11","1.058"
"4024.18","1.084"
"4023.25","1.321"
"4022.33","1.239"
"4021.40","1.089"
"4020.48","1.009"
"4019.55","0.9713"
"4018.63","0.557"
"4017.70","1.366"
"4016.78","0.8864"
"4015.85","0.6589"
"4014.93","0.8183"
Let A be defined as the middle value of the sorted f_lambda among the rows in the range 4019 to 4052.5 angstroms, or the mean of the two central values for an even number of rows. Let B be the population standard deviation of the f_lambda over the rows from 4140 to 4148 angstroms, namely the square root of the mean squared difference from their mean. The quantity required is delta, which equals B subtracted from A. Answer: 0.94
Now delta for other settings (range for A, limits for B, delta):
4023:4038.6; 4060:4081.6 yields 0.86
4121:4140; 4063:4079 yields 0.86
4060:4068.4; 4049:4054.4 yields 0.83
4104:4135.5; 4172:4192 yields 1.08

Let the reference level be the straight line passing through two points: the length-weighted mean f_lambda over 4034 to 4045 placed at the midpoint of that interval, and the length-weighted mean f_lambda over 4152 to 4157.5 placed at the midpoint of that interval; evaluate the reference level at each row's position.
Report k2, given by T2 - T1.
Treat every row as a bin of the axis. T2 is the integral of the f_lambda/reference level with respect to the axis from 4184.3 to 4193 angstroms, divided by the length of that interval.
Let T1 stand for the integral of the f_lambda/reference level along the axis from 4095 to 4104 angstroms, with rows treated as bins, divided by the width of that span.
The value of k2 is -0.16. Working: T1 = 1.17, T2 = 1.01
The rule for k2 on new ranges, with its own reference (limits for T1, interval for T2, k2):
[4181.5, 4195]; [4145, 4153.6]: 0.01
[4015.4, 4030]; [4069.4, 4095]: 0.10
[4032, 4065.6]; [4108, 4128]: 0.18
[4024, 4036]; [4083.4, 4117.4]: 0.22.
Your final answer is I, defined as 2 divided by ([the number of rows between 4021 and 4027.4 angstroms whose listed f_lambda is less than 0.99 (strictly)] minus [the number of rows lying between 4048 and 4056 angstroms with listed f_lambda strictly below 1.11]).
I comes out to -0.50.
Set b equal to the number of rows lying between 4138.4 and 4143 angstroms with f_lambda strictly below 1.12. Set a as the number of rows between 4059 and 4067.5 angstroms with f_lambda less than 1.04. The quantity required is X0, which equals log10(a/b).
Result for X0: -0.12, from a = 3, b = 4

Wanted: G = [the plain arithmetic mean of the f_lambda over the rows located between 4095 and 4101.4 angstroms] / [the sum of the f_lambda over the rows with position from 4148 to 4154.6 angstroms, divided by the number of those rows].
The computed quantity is 1.32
